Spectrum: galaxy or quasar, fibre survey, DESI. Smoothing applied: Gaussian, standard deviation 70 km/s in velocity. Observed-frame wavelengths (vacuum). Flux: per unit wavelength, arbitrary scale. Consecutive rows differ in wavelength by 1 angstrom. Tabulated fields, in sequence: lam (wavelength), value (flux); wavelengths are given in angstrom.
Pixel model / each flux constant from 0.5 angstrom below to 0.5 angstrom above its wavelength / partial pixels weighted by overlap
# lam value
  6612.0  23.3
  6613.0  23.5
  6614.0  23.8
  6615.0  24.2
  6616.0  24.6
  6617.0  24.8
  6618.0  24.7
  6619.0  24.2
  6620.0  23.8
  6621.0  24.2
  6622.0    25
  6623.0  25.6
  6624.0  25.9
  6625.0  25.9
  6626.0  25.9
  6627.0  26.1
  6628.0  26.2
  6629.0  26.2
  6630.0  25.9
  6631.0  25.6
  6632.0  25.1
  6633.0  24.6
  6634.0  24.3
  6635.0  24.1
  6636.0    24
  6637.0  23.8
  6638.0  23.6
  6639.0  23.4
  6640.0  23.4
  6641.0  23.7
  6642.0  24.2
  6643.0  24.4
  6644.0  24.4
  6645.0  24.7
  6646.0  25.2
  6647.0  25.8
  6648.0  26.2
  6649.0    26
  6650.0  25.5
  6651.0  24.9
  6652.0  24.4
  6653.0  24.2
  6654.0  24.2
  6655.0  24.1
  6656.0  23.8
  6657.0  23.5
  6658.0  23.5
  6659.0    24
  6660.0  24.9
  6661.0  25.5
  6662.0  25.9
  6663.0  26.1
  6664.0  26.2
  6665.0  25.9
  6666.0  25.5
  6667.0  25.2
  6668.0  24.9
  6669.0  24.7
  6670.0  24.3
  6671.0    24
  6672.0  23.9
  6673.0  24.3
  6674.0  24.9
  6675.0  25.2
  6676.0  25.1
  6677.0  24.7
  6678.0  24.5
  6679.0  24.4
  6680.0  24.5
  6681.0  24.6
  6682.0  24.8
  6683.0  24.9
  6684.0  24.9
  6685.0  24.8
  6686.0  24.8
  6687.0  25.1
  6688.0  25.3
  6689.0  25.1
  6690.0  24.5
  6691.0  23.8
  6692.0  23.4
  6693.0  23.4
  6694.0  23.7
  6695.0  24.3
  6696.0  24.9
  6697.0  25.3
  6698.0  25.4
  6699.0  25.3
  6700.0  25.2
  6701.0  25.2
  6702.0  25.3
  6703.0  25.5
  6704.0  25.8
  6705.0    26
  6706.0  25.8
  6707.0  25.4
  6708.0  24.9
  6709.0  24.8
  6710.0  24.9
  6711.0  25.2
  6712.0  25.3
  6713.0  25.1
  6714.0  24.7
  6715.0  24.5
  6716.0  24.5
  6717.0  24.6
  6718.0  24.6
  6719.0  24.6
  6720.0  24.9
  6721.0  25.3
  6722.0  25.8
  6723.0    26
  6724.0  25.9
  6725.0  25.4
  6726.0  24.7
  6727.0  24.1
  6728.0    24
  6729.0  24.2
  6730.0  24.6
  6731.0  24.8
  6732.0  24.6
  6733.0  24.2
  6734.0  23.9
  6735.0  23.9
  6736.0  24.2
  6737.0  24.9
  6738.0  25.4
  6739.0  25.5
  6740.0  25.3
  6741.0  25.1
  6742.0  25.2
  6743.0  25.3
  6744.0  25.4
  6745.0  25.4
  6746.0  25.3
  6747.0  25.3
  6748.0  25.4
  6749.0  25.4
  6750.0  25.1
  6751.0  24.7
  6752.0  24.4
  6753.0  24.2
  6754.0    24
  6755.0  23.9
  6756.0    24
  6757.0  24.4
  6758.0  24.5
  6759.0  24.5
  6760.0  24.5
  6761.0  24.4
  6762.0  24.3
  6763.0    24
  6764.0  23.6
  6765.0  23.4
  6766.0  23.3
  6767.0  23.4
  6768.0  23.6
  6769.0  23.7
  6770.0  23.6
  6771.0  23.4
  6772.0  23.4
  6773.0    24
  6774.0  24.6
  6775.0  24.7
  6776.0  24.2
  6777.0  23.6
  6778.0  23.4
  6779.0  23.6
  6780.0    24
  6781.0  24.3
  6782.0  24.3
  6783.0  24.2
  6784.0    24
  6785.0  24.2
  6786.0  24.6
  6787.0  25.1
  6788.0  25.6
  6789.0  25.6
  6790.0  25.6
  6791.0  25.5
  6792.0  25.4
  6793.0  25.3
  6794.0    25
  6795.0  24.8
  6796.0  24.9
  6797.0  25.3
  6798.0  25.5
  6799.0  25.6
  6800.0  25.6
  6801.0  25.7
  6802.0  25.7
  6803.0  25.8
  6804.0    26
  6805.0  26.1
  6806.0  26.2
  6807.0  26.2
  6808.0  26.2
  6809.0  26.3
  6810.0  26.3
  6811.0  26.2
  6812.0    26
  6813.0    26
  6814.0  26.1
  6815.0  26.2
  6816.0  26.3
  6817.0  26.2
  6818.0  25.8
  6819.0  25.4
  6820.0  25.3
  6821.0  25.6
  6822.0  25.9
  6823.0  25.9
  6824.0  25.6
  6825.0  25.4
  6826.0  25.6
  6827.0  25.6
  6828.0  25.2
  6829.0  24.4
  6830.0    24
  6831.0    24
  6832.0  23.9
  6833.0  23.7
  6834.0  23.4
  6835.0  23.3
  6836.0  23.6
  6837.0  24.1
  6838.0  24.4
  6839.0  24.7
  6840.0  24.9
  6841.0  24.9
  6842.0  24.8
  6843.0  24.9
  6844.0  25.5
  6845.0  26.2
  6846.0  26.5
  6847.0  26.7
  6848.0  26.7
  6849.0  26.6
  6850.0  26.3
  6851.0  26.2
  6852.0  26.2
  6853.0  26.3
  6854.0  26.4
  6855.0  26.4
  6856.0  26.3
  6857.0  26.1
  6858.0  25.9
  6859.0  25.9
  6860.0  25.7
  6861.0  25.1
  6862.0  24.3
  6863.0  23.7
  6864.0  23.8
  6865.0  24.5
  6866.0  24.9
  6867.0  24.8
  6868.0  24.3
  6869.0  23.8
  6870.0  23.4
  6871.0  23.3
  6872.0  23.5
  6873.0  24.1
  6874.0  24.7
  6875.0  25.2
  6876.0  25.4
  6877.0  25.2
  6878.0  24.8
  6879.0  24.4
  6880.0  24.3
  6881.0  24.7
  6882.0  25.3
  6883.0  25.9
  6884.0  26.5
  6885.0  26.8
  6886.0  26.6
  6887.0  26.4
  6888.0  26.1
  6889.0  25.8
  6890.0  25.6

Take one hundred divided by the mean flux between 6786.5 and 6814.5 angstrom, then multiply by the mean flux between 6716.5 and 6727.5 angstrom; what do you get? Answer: 98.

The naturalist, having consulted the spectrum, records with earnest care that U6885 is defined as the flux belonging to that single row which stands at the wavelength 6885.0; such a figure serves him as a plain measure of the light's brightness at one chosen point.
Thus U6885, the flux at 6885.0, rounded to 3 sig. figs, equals 26.8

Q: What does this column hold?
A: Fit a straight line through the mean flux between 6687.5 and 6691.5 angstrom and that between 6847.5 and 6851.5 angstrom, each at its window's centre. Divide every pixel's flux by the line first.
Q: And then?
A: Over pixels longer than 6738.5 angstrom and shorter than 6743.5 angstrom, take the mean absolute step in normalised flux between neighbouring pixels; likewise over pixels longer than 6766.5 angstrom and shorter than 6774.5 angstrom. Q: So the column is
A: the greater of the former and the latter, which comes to 0.010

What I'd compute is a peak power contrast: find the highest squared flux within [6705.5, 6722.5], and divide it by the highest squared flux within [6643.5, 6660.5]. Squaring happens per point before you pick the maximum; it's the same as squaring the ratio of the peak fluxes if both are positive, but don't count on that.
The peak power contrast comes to 0.97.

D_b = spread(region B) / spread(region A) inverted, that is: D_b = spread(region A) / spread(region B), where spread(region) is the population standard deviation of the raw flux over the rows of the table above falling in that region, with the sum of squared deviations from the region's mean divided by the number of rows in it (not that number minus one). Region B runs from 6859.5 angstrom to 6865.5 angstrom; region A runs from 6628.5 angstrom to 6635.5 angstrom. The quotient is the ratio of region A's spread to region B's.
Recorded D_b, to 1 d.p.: 1.1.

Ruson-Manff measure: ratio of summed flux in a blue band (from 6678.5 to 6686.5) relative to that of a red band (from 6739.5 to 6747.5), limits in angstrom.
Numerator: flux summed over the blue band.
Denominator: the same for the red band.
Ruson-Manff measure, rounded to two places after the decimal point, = 0.98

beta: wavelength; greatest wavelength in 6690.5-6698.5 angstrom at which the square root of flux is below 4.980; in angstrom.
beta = 6695.0 angstrom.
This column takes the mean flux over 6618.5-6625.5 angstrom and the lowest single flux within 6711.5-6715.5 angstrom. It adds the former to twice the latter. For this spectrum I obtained 73.9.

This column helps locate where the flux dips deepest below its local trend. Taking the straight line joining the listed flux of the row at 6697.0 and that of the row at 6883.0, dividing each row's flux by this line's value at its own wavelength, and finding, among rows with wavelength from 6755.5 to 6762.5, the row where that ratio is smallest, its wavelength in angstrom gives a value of 6756.0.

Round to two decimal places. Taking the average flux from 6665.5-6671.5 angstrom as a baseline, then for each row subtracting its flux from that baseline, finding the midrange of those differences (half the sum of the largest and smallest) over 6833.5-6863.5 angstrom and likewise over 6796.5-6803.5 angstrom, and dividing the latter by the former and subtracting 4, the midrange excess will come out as -0.64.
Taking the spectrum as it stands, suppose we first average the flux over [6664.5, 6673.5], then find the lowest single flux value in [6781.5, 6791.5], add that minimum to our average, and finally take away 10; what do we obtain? 38.7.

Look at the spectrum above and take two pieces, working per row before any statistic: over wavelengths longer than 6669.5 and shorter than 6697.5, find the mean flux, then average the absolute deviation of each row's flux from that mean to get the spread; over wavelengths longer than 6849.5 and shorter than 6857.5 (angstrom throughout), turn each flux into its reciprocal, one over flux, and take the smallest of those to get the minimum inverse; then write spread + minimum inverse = 0.477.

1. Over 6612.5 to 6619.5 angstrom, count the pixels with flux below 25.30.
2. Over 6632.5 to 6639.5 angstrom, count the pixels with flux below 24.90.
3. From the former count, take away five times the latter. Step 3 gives -28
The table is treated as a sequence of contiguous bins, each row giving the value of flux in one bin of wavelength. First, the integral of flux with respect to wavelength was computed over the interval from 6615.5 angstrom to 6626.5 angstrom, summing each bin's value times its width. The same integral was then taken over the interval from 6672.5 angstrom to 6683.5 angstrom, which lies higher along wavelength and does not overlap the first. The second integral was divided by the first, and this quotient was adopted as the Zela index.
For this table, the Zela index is 0.99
